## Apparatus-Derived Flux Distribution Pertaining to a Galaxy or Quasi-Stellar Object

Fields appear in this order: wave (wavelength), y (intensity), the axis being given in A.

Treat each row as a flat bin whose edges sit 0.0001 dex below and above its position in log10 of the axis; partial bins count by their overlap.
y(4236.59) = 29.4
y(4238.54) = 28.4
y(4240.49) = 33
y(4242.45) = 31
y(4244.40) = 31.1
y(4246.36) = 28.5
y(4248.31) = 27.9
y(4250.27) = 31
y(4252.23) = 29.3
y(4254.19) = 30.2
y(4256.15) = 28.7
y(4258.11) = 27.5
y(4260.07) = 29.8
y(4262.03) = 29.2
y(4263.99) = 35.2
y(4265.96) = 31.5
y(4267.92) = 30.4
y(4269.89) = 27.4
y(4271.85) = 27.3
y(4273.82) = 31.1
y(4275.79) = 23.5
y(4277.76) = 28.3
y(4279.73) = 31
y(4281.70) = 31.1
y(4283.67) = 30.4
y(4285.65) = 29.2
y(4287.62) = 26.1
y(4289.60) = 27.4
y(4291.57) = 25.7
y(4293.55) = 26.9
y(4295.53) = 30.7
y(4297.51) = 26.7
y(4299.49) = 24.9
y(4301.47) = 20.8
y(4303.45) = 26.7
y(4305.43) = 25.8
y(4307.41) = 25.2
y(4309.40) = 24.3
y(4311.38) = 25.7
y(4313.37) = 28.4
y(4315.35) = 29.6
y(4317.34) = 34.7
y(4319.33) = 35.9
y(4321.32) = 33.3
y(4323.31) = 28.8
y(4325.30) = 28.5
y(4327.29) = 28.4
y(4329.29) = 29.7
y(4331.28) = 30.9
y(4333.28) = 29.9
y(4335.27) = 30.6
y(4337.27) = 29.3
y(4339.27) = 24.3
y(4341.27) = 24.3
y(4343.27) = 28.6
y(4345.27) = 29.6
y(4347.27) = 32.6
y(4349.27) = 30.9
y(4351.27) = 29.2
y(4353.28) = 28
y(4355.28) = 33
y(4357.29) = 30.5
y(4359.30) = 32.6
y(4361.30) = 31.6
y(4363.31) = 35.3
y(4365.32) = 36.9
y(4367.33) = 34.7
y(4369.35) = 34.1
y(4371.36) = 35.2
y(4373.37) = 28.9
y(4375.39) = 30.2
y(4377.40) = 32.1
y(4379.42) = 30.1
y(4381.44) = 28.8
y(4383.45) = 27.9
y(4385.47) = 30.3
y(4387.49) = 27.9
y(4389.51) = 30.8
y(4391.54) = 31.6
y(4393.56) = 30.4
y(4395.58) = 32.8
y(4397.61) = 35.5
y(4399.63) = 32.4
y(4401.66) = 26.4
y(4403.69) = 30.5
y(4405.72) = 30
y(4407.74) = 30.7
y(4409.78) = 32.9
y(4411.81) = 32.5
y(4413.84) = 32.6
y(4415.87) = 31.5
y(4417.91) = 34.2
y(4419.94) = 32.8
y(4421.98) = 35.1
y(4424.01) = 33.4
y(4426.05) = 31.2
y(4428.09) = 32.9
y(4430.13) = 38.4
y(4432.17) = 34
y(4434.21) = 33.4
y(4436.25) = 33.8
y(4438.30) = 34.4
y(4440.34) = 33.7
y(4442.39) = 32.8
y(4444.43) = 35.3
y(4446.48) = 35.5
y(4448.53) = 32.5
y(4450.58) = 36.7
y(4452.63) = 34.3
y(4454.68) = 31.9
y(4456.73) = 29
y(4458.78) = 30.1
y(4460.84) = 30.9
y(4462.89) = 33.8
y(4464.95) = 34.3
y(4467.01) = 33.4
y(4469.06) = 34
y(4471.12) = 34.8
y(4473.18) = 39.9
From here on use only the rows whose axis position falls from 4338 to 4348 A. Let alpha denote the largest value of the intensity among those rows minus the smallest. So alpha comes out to 8.3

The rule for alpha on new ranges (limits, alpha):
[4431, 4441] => 1.0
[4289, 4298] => 5.0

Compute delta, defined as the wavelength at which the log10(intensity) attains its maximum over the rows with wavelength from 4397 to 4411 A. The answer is 4397.61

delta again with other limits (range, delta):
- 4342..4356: 4355.28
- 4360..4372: 4365.32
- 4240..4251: 4240.49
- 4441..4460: 4450.58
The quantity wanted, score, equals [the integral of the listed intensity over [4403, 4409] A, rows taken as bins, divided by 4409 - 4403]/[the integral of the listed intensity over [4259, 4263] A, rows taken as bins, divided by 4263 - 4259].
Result 1.03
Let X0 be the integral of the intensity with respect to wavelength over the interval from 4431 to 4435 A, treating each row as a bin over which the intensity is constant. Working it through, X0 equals 136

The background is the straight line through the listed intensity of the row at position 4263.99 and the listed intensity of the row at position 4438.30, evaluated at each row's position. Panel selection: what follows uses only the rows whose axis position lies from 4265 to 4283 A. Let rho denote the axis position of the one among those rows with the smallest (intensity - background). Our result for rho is 4275.79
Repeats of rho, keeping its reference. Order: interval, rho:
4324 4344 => 4339.27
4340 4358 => 4341.27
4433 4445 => 4442.39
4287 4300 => 4299.49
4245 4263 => 4258.11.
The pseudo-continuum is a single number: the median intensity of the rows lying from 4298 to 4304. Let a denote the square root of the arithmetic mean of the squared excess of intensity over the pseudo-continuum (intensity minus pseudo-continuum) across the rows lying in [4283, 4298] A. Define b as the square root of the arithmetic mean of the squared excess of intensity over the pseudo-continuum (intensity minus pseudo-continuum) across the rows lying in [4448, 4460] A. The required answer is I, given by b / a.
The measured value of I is 2.3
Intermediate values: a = 3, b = 7.9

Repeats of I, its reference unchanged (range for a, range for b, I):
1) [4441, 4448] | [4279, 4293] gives 0.4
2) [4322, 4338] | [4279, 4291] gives 1.0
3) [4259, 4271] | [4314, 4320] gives 1.4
